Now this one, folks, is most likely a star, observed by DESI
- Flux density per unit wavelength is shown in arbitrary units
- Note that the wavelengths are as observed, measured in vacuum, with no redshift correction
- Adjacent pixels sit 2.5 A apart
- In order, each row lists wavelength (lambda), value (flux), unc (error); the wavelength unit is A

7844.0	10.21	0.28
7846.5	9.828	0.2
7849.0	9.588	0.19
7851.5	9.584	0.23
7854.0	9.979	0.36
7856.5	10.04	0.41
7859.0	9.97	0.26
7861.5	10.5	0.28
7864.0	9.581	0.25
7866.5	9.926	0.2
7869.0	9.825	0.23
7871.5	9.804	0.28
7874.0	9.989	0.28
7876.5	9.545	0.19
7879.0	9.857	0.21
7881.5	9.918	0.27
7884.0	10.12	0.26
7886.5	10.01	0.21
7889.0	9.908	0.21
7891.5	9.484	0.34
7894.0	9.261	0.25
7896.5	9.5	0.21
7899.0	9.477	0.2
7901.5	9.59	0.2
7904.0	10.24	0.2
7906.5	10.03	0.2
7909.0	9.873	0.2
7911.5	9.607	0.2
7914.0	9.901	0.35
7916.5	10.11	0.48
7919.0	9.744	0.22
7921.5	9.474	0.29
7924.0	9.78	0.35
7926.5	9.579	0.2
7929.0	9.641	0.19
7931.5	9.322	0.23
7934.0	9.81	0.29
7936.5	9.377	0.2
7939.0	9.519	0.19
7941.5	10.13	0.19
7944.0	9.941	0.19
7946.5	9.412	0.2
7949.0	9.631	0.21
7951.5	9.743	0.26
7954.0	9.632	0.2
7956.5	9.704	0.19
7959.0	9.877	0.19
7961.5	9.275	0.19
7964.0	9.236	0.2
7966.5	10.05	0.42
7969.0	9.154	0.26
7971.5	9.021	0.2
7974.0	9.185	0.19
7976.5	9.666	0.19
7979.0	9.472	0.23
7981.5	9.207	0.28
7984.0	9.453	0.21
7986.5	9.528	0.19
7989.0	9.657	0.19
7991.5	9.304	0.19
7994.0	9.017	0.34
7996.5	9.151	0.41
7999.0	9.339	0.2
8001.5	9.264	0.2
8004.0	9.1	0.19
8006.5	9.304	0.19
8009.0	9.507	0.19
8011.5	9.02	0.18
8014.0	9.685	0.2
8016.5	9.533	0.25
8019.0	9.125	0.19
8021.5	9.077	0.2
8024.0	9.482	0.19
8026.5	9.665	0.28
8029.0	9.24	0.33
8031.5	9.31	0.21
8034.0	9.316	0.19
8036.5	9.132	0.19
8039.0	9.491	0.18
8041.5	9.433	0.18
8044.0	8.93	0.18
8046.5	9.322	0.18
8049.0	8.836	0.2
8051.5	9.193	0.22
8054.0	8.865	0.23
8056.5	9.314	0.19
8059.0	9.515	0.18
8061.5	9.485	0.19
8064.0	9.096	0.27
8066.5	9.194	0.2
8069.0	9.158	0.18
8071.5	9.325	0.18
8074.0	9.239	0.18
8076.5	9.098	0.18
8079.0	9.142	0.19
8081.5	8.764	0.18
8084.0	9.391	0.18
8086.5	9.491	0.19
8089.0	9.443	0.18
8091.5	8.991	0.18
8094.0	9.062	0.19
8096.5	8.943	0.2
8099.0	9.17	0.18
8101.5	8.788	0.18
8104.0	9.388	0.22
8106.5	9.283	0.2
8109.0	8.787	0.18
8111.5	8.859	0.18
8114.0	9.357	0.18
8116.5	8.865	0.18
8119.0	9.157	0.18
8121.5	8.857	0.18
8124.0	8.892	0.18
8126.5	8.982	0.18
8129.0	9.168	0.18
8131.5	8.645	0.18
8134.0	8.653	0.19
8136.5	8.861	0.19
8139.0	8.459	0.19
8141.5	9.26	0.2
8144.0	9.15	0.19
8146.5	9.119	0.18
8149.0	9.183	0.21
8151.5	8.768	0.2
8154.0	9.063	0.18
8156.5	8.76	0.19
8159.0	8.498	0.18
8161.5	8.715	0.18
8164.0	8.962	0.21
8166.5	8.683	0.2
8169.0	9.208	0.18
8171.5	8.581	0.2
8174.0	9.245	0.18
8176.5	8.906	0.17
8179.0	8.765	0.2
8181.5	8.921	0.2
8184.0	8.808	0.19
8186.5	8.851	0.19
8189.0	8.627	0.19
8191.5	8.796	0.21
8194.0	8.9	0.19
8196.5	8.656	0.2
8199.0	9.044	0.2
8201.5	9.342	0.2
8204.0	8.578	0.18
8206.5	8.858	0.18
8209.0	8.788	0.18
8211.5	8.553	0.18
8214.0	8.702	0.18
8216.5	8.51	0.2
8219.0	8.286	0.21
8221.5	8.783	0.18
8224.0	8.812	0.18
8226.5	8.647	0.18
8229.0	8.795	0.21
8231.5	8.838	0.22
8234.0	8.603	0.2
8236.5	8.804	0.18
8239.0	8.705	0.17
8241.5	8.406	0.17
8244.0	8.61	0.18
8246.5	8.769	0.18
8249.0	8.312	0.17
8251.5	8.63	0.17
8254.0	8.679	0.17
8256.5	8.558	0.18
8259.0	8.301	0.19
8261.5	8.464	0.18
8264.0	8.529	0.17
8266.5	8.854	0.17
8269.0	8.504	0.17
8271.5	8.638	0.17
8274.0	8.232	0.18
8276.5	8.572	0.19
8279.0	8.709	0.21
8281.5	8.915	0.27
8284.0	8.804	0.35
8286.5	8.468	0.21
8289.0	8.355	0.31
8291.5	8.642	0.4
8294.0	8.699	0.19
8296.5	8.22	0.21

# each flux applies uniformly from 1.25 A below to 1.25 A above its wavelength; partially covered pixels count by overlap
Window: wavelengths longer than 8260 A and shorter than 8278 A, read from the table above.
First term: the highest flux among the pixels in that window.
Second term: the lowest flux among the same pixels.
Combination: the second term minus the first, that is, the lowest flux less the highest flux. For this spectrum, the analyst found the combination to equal -0.62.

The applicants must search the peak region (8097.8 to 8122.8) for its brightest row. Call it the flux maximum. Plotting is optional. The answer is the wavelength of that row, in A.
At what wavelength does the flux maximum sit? 8104.0 A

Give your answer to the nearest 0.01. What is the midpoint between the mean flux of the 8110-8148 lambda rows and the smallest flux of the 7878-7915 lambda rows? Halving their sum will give 9.11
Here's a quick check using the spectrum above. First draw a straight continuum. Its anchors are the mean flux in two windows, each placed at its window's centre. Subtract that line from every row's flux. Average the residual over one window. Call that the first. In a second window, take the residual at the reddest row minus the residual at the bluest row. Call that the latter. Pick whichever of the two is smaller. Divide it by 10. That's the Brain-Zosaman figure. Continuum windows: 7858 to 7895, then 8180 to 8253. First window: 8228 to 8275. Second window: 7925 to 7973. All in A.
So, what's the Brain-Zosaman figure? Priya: -0.041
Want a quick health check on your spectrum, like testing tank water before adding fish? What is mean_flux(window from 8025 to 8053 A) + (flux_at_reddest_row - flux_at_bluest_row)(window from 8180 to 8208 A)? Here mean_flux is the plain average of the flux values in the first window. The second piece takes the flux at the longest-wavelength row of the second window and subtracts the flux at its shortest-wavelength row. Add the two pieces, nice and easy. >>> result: 9.20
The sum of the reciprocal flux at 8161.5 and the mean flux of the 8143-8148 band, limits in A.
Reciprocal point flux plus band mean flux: 9.25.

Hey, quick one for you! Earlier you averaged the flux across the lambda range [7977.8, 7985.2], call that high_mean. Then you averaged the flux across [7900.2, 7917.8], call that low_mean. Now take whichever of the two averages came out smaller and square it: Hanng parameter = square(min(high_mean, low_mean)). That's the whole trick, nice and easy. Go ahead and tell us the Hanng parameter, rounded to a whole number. 88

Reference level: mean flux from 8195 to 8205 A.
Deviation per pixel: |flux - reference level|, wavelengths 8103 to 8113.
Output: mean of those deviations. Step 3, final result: 0.26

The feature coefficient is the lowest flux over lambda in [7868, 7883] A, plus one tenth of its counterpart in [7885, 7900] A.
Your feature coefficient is 10.5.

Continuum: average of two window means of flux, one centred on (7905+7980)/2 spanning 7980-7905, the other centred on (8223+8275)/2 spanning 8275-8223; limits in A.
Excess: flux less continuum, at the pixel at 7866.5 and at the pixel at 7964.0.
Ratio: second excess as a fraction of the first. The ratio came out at 0.15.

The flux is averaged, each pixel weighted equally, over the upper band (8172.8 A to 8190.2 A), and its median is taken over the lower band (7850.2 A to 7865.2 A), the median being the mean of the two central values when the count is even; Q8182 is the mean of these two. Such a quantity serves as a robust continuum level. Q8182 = 9.4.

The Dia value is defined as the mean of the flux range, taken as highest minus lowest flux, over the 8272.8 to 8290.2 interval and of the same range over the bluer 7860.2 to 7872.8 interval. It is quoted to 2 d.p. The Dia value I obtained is 0.80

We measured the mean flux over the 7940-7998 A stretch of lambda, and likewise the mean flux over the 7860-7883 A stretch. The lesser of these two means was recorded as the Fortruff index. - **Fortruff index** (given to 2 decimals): 9.50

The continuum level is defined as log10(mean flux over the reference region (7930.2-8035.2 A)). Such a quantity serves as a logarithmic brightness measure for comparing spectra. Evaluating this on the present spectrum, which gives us 0.975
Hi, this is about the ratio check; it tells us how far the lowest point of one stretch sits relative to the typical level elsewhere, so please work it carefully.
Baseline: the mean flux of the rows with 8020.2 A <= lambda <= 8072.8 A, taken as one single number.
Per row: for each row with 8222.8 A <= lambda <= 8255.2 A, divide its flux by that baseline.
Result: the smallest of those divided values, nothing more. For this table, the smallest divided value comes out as 0.90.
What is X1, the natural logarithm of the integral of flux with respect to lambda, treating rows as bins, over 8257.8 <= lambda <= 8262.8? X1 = 3.74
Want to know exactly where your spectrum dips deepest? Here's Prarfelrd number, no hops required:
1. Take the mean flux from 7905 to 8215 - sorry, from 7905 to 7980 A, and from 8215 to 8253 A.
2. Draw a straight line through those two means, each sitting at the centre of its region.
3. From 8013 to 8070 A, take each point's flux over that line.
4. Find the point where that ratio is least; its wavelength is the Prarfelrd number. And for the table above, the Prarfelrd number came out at 8049.0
